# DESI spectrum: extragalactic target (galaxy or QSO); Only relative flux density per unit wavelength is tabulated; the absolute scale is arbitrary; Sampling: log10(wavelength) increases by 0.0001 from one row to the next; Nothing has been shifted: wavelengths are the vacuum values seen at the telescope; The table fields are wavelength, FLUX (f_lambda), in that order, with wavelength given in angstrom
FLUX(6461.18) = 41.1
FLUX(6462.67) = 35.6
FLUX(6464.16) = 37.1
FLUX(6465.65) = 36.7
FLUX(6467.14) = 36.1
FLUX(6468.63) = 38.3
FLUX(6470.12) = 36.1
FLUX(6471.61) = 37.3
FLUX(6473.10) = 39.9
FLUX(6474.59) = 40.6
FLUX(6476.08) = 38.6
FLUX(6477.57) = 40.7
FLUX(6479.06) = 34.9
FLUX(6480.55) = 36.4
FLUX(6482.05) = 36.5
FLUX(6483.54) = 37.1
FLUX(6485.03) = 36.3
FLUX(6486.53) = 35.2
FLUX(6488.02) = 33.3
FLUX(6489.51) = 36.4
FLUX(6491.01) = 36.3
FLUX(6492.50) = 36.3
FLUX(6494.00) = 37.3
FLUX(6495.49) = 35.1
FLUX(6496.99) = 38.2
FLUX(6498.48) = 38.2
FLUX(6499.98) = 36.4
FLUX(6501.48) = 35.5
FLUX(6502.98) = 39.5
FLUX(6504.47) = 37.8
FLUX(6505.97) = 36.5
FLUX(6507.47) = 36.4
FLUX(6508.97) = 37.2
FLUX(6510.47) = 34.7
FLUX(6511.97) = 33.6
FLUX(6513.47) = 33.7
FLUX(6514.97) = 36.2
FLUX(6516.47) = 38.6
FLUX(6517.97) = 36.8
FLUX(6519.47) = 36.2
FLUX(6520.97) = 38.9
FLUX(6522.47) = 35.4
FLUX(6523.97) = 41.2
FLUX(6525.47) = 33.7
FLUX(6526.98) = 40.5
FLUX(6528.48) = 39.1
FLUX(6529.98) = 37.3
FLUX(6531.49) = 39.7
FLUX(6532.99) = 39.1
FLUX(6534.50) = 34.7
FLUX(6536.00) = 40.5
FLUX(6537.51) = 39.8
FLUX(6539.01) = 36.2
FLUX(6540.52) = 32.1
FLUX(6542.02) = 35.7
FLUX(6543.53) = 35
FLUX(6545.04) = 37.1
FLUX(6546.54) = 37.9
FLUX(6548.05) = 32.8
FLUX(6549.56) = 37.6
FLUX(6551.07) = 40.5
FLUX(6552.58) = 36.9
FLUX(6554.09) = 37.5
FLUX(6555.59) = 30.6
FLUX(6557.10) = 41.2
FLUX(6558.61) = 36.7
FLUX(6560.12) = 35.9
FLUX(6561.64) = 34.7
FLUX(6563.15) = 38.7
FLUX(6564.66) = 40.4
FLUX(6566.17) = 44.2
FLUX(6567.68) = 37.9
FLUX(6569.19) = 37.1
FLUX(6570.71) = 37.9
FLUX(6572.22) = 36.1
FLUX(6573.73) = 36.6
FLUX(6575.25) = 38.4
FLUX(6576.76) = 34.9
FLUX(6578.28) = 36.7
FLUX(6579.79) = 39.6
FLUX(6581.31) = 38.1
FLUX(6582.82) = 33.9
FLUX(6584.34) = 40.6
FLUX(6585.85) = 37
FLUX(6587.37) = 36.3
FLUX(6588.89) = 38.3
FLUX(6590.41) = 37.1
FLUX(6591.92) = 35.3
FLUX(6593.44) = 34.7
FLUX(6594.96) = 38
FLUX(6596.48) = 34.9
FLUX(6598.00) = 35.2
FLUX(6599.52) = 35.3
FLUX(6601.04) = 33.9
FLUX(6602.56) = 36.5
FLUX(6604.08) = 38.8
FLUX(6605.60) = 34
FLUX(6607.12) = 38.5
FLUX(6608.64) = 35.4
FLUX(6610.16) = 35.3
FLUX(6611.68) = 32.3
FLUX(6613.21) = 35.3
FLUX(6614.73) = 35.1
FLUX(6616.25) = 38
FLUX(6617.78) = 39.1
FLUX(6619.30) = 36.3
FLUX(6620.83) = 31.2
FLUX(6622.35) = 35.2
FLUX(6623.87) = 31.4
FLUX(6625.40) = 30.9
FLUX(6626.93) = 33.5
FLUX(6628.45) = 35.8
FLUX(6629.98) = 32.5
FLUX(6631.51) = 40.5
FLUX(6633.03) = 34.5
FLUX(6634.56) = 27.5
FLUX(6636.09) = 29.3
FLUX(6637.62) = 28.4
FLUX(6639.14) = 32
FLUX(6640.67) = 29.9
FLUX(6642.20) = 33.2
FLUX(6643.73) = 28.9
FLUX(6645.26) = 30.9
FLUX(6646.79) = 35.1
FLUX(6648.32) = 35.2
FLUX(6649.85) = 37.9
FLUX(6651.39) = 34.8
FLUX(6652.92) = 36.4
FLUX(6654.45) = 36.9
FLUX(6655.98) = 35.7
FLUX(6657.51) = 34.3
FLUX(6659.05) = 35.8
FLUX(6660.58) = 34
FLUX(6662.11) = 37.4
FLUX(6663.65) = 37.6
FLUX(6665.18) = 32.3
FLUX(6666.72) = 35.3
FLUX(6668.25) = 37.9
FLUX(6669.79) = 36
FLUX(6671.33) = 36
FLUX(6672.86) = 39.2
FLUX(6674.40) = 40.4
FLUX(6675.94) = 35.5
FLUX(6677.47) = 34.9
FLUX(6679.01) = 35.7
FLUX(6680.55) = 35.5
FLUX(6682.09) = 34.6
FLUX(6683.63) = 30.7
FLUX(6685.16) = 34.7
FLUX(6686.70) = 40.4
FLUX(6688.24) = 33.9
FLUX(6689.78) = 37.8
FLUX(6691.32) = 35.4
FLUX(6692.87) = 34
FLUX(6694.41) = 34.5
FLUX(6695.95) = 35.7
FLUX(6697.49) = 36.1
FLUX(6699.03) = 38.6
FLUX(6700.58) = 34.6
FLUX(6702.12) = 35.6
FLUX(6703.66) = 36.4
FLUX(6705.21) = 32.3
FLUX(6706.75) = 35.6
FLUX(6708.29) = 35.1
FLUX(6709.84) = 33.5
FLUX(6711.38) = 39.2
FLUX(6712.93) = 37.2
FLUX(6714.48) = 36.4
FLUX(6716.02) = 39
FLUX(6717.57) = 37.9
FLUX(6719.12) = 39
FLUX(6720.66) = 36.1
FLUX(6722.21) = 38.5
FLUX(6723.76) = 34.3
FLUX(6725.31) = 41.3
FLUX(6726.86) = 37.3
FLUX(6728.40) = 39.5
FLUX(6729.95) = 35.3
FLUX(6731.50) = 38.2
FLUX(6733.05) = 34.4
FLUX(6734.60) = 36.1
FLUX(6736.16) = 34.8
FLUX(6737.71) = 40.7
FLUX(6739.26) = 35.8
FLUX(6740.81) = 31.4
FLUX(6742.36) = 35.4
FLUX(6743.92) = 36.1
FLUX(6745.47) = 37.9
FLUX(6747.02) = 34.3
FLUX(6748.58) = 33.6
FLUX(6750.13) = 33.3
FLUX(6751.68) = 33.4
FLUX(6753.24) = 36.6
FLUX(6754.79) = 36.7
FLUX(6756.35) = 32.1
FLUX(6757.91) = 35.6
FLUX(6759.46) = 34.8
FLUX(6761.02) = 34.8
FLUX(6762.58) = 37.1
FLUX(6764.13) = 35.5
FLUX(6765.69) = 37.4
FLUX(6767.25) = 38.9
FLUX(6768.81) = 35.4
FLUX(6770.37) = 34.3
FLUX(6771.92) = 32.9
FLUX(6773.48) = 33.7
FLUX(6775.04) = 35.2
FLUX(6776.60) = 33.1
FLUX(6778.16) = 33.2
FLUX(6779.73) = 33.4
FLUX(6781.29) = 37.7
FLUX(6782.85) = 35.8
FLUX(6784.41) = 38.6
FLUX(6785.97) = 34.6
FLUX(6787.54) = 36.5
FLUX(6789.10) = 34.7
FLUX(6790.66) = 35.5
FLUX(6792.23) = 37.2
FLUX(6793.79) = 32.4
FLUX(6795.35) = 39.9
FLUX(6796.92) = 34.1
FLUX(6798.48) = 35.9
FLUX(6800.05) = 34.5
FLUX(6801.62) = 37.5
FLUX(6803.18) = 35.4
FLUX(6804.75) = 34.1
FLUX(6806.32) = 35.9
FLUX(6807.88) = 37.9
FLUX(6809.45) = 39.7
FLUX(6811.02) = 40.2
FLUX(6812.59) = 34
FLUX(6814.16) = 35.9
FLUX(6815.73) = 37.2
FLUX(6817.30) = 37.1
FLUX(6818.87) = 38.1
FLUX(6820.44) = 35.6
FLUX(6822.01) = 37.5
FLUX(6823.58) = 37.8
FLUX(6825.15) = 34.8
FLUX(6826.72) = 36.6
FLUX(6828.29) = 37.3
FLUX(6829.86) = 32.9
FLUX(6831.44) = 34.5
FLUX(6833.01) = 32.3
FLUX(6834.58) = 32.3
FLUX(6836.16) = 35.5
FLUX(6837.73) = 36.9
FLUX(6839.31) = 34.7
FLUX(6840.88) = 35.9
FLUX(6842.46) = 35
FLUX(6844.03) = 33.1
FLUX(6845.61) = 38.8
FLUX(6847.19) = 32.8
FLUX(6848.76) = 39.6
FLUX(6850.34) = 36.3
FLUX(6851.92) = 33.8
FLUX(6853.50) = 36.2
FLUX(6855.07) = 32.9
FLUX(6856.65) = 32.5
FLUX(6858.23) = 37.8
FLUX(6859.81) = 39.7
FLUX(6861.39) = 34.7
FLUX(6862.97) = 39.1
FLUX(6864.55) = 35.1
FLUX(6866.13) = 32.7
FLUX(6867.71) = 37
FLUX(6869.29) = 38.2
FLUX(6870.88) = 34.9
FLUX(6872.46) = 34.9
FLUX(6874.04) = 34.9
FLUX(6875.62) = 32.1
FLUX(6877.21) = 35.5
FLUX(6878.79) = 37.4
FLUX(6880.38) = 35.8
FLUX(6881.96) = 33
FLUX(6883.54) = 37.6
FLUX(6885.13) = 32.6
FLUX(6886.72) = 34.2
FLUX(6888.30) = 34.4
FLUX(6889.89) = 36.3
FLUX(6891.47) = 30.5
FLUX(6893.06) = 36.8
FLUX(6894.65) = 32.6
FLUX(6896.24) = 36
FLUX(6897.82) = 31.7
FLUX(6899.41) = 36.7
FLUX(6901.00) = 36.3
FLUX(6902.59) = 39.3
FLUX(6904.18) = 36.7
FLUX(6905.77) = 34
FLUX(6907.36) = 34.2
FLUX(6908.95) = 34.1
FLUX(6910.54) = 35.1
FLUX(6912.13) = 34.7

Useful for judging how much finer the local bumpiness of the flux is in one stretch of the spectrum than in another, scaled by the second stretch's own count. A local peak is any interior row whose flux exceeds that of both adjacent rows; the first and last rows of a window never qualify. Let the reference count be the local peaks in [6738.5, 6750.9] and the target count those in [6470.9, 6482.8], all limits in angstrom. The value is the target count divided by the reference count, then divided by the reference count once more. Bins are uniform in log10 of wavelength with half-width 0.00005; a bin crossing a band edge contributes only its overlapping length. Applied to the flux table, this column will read 2.0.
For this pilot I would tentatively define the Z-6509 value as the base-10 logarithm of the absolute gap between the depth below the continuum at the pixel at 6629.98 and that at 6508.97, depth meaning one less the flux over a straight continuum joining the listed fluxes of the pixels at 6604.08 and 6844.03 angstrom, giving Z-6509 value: -1.26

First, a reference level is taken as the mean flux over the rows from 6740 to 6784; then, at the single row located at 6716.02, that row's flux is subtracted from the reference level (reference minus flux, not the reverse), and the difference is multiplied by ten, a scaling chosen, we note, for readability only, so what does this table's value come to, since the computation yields -40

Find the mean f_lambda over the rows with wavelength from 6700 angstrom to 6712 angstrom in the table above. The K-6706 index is 35.3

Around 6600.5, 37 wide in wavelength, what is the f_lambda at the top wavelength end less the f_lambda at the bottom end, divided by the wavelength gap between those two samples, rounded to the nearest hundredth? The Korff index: 0.15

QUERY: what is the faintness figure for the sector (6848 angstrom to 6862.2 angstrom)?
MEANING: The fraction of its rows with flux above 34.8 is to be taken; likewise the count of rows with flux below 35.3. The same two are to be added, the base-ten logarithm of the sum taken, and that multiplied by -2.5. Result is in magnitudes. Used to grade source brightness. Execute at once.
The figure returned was -1.6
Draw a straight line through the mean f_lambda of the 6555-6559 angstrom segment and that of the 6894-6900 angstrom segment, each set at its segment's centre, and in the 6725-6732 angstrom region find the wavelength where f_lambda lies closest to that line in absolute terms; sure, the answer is 6729.95 angstrom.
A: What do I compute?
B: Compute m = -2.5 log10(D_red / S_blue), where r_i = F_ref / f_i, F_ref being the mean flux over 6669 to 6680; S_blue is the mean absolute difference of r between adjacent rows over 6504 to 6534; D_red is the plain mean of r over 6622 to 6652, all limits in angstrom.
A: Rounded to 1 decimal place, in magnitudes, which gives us -3.1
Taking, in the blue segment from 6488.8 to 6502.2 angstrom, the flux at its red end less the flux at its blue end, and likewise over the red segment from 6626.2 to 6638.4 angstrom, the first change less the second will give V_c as 4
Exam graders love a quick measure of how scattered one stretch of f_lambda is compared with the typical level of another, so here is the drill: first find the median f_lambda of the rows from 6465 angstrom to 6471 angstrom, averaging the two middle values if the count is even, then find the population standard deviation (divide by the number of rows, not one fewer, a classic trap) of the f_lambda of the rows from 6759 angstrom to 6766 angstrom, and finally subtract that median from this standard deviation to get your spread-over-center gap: -35.3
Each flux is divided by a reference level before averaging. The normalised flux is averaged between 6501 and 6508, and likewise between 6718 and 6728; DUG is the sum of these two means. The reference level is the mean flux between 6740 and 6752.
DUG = 2.18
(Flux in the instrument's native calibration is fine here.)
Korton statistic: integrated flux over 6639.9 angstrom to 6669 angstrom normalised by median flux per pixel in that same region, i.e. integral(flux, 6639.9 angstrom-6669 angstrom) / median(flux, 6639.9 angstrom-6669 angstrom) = 29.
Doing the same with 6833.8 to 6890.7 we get 57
